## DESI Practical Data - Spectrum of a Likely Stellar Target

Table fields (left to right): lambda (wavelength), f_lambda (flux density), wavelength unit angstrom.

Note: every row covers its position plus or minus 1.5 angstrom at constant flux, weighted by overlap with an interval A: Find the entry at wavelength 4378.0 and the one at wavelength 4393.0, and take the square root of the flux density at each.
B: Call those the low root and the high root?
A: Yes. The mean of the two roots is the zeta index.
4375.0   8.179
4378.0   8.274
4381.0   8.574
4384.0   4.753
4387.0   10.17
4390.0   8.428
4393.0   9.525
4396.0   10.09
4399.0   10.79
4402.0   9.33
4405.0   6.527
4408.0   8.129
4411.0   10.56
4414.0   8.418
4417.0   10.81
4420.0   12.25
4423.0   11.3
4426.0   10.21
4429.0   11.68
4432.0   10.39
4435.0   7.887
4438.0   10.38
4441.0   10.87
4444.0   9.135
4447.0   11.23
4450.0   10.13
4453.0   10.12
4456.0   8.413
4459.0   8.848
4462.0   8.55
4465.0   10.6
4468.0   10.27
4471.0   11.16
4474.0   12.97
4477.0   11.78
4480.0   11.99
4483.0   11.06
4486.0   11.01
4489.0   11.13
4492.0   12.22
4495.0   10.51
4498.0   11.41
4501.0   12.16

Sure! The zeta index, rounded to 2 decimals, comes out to 2.98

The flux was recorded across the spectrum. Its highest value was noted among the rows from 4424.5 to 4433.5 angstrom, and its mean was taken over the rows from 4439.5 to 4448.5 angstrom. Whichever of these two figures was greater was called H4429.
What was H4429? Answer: 11.7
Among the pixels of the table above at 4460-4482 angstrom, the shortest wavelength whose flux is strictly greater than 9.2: 4465.0 angstrom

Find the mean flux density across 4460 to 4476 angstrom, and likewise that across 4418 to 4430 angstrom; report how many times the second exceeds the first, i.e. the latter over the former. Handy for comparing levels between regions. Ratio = 1.06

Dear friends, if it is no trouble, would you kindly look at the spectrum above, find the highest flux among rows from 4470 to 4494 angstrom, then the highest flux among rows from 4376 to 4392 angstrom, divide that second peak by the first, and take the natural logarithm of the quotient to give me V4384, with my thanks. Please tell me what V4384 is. -0.24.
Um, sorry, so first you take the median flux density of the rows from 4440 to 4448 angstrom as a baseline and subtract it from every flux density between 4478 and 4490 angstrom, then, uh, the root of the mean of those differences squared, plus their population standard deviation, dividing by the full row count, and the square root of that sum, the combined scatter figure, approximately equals 0.99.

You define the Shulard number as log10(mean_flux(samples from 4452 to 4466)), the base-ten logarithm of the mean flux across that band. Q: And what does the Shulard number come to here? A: 0.97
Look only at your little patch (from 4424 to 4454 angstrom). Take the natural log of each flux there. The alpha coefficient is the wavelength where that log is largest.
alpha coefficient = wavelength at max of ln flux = 4429.0 angstrom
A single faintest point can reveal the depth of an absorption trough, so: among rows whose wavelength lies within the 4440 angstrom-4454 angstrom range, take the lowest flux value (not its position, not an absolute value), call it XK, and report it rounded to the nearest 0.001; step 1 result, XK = 9.135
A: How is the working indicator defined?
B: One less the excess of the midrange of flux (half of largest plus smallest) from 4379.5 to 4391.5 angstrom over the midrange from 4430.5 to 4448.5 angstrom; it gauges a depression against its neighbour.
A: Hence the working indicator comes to 3.1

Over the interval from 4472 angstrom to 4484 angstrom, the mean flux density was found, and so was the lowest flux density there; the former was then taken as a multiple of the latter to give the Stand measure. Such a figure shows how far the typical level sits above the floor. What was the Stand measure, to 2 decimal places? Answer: 1.08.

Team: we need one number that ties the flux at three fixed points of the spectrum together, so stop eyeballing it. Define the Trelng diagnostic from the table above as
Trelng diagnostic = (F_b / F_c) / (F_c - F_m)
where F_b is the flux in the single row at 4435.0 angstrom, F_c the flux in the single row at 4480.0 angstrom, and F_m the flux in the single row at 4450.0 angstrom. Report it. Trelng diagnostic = 0.35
